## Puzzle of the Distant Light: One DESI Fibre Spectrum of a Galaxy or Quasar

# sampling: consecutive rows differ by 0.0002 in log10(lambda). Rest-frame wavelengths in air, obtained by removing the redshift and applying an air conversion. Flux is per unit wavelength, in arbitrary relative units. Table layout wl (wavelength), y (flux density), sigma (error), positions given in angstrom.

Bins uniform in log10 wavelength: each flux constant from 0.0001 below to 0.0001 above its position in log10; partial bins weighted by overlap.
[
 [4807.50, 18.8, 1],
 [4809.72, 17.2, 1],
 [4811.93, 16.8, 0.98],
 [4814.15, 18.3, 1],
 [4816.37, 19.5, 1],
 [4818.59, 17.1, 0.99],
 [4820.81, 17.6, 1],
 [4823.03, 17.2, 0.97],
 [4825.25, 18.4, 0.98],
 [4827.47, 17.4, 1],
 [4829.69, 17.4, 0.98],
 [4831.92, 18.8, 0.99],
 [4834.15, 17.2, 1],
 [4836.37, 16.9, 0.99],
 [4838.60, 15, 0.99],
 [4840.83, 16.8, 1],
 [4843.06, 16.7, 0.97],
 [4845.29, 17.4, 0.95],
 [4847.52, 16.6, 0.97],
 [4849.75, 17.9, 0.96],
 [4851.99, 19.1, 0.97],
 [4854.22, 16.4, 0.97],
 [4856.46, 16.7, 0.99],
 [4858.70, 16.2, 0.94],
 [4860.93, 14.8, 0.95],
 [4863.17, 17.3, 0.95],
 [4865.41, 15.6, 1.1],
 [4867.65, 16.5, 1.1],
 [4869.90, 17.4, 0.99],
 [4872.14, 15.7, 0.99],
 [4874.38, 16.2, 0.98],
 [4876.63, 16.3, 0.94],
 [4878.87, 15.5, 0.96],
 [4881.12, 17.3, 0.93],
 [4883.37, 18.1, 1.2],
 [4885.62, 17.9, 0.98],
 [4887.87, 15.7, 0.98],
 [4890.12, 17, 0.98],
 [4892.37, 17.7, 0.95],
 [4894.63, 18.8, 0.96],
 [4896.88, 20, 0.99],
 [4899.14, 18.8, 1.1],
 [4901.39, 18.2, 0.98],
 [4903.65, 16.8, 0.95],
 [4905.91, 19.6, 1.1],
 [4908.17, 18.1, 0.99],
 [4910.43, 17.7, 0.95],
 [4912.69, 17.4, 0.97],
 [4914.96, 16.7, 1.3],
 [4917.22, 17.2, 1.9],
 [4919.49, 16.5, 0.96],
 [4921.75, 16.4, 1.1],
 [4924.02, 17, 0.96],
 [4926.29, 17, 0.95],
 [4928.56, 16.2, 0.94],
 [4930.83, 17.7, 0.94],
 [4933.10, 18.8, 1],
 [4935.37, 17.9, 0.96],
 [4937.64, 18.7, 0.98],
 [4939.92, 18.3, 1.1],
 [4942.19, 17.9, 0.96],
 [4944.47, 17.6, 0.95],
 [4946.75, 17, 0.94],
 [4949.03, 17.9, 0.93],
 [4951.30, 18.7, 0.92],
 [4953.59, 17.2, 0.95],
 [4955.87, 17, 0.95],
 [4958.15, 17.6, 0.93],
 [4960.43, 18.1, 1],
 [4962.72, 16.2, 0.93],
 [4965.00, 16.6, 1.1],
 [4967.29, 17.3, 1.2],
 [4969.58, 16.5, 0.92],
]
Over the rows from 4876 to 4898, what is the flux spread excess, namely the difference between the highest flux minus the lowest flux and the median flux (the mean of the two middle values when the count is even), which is -13.0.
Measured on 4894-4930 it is -13.5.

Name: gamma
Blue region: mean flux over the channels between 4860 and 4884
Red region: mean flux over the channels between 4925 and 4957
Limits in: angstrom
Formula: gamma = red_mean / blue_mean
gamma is 1.08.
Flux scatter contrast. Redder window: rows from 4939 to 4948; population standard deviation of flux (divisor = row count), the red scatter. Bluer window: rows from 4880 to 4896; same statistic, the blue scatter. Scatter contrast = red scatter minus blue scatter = -0.4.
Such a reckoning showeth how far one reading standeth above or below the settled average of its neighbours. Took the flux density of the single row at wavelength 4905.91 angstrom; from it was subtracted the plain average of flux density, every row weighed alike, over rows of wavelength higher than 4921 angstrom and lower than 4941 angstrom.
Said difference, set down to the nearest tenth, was 2.0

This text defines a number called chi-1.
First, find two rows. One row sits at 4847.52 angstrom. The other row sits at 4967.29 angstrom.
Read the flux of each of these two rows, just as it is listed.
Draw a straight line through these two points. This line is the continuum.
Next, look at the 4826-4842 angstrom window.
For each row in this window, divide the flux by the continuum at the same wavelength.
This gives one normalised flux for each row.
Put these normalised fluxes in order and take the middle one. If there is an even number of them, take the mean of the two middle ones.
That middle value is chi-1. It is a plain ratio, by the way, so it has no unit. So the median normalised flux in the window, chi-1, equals 1.04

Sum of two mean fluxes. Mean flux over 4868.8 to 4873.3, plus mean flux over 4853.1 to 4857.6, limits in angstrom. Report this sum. 33.1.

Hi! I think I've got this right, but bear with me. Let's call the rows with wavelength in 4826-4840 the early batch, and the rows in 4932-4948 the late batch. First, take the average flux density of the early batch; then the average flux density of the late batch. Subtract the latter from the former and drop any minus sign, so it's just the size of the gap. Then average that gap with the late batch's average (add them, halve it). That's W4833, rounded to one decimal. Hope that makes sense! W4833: 9.5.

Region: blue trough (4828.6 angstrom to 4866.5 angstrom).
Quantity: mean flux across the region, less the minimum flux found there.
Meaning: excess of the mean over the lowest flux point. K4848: 2.07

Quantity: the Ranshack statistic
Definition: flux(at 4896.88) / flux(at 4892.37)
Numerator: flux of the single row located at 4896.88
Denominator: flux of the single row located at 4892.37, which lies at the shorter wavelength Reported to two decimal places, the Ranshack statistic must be 1.13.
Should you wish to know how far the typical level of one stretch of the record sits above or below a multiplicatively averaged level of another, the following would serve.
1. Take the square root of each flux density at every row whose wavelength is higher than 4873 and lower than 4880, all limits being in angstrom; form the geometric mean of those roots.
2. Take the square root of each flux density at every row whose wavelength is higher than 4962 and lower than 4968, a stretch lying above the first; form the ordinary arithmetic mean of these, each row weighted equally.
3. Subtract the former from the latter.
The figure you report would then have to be 0.09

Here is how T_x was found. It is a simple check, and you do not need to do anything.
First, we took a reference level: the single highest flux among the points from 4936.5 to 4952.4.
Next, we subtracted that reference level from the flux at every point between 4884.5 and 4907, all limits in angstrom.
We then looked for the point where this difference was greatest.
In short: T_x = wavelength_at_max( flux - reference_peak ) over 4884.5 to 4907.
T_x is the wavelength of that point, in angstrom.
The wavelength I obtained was 4896.88 angstrom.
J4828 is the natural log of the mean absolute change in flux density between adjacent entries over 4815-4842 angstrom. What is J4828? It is 0.1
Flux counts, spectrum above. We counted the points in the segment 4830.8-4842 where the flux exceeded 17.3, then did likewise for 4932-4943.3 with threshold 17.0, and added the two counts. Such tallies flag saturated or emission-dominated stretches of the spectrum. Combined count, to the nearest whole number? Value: 6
